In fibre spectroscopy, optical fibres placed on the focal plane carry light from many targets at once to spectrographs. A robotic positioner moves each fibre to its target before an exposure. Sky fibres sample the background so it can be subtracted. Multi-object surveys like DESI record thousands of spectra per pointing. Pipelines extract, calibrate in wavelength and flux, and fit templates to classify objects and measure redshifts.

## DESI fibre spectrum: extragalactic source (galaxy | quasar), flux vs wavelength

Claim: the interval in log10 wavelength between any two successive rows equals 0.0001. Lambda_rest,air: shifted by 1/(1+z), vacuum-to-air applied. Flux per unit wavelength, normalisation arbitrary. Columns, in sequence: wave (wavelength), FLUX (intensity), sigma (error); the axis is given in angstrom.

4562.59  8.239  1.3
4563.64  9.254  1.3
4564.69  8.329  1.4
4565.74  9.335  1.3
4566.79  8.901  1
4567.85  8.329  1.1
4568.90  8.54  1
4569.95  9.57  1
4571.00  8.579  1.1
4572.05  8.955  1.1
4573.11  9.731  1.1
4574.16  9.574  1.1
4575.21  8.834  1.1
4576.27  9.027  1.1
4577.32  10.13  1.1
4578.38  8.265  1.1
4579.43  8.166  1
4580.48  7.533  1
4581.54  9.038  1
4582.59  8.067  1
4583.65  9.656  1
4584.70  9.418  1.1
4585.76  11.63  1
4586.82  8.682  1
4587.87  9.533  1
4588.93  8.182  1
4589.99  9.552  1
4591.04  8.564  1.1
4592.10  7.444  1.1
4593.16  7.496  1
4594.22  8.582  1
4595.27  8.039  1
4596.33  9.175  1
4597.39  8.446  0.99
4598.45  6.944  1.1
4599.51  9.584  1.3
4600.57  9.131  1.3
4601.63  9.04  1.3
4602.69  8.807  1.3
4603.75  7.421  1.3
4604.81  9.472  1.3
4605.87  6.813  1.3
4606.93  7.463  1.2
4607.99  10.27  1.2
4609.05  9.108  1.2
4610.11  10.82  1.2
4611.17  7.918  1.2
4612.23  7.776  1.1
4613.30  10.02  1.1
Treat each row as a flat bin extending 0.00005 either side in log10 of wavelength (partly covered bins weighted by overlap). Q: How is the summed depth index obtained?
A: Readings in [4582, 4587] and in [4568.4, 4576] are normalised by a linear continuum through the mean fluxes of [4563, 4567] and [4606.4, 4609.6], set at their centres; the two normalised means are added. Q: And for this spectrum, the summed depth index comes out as 2.08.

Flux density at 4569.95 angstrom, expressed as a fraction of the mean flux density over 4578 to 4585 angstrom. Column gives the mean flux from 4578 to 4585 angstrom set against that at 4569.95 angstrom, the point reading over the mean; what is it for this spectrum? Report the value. 1.11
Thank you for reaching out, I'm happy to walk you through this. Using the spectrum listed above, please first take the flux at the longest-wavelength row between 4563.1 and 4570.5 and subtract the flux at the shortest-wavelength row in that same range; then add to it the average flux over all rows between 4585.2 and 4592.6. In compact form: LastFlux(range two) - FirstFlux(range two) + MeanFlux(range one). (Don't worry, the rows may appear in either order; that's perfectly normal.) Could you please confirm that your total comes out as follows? 9.4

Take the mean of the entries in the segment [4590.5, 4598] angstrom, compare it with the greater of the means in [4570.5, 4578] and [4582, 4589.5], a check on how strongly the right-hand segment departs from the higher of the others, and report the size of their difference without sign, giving 1.06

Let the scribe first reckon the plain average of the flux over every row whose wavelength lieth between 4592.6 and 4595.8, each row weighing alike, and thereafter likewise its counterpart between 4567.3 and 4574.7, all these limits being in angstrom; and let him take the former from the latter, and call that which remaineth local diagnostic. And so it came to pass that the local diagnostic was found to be 1.00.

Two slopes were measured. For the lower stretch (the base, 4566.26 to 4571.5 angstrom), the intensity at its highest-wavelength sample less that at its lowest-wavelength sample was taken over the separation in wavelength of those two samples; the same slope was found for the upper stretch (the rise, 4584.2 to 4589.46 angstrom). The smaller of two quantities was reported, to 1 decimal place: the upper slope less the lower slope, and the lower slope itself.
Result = -0.2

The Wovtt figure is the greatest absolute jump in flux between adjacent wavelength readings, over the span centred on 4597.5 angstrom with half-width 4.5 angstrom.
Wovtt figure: 2.6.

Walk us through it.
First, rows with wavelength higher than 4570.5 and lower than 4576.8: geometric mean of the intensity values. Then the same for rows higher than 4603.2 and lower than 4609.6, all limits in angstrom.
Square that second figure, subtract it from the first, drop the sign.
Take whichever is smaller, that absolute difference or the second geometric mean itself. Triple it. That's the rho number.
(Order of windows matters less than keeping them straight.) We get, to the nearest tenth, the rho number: 25.0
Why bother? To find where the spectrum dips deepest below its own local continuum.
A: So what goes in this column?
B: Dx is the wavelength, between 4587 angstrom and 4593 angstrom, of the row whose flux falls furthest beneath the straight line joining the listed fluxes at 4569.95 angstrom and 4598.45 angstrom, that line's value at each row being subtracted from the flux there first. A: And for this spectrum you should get 4592.10 angstrom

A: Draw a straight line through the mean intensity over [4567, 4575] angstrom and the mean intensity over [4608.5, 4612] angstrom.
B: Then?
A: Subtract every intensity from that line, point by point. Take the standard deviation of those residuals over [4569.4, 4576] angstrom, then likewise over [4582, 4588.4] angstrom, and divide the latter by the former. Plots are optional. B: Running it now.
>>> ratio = 2.5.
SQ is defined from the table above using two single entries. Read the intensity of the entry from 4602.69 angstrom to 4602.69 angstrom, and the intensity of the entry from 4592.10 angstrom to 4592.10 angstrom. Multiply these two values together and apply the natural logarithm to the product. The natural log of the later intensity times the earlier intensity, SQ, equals 4.2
